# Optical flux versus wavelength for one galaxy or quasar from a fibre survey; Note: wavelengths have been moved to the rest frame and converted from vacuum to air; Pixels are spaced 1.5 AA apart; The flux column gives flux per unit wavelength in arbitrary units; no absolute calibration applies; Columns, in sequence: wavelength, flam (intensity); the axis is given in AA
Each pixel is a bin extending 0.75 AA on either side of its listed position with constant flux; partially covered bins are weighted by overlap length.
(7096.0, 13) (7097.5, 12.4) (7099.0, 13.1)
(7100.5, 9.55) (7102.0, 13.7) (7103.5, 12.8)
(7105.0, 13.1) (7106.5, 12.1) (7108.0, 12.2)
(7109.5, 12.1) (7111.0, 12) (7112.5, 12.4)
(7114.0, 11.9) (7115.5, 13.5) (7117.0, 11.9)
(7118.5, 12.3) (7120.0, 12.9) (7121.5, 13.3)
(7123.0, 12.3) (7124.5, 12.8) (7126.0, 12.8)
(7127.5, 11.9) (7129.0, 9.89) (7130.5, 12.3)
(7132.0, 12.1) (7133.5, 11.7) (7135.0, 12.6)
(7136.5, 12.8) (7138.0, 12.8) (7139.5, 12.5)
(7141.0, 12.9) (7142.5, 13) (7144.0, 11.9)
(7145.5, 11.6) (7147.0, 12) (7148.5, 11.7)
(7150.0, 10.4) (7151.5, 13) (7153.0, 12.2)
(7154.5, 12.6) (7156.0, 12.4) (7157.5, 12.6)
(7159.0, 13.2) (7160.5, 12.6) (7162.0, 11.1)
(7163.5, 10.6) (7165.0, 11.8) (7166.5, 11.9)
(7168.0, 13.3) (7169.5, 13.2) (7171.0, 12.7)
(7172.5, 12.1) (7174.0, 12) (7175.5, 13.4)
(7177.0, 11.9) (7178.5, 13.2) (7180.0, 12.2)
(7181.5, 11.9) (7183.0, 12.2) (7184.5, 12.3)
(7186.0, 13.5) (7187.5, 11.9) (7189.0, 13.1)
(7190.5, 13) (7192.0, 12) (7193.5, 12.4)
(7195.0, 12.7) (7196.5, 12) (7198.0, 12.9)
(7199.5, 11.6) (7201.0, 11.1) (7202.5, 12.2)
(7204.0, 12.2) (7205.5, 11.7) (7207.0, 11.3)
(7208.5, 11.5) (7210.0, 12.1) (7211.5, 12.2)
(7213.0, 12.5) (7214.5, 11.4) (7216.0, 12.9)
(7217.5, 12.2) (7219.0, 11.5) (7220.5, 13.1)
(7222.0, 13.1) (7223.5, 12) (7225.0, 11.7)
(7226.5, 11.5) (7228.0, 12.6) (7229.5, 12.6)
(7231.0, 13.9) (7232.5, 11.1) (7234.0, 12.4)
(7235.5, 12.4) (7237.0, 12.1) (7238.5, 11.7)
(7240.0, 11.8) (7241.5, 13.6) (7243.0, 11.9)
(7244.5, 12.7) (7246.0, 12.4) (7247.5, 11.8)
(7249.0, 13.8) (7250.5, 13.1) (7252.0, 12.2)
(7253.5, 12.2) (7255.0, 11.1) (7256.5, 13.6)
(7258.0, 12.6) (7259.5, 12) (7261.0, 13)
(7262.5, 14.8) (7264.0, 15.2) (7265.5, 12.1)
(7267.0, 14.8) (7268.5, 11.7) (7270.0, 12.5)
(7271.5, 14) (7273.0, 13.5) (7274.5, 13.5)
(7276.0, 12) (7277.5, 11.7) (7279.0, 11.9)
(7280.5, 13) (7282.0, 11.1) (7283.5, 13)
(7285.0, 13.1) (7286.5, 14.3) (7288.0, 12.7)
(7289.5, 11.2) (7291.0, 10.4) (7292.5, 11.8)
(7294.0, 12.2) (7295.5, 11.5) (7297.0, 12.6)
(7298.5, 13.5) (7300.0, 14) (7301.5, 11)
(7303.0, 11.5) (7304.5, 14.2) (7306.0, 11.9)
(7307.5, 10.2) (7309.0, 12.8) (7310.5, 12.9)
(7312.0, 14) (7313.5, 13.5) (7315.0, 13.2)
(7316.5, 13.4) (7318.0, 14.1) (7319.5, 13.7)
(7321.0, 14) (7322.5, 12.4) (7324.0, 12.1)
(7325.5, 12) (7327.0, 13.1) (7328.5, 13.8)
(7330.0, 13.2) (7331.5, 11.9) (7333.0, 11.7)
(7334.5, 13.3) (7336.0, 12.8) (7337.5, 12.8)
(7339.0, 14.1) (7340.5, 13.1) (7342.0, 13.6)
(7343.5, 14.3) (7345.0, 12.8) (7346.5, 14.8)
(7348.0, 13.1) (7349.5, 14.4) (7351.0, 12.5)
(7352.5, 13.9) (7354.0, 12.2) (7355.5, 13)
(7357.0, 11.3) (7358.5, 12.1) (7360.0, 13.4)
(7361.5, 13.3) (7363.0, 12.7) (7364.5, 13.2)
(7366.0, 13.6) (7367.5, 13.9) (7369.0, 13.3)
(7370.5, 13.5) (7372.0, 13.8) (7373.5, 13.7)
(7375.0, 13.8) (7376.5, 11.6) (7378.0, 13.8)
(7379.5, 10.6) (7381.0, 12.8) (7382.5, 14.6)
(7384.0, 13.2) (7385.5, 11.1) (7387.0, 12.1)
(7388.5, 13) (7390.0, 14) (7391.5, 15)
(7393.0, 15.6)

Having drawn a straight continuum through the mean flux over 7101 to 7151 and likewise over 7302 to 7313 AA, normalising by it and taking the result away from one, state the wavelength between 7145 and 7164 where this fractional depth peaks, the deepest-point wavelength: 7150.0 AA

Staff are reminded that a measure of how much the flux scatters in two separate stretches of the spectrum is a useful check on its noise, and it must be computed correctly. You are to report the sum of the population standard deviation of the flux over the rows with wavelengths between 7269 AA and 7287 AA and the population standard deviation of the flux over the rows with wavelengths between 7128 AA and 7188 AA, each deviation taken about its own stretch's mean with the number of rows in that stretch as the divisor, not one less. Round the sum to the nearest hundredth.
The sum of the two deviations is 1.72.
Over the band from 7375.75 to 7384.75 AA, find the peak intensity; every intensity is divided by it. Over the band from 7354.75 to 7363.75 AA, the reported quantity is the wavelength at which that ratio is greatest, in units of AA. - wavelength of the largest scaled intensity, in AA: 7360.0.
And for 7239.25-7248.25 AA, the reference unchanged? 7241.5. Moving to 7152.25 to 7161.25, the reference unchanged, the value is 7159.0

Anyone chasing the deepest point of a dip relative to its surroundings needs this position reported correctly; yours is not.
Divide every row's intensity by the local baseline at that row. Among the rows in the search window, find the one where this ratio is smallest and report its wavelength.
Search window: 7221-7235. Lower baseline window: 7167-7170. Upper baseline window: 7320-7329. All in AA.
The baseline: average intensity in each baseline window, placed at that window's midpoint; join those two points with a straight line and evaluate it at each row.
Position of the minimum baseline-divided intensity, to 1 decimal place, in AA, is 7232.5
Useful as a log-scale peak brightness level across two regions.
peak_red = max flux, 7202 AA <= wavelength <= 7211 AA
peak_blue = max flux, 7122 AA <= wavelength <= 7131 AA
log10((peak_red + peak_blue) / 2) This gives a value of 1.10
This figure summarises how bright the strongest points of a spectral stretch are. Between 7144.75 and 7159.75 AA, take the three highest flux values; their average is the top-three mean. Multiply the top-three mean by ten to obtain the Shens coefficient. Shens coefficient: 129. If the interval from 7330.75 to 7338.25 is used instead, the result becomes 130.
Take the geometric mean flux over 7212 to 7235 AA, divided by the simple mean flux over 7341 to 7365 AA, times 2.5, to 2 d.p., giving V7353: 2.33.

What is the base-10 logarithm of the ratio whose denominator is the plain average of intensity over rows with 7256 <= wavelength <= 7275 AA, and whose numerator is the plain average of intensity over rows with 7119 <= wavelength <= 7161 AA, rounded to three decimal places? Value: -0.034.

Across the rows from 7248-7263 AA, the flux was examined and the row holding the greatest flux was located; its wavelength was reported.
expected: 7262.5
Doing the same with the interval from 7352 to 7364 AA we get 7352.5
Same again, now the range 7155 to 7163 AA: 7159.0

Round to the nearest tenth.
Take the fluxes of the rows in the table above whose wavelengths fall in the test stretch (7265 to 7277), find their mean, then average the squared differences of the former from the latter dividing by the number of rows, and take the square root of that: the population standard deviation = 1.0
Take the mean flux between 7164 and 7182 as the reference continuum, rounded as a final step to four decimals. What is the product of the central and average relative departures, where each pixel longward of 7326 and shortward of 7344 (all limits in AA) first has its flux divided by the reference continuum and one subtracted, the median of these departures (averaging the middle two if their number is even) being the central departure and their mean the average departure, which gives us 0.0030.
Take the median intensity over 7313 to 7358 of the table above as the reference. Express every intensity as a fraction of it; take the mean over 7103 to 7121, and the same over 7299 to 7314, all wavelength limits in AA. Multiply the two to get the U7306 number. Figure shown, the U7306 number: 0.906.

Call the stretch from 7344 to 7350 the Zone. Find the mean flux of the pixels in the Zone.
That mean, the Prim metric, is 13.8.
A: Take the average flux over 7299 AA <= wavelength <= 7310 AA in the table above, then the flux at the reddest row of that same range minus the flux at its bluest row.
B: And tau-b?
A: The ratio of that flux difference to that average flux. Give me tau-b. -0.10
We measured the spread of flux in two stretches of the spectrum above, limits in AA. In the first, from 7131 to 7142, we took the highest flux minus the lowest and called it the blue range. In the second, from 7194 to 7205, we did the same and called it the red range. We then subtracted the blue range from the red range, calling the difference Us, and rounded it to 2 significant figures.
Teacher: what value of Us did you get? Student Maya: 0.60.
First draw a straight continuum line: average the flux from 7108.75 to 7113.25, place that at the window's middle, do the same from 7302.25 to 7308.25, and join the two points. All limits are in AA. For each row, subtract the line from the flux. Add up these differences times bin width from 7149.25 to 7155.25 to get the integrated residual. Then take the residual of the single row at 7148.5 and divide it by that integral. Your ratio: 1.00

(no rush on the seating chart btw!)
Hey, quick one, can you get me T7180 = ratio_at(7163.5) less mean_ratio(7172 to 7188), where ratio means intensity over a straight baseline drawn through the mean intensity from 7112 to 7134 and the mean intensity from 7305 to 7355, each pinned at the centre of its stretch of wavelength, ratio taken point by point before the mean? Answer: -0.14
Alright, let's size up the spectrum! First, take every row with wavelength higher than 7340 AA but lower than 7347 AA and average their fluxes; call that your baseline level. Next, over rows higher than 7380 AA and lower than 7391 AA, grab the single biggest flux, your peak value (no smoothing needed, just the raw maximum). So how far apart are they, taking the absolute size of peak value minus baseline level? 0.9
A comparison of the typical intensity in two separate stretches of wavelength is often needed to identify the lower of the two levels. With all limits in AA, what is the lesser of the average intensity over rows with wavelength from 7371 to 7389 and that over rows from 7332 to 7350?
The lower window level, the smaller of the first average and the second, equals 12.8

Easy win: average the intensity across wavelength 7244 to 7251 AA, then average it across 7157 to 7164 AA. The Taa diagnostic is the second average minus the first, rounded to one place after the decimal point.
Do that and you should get -0.7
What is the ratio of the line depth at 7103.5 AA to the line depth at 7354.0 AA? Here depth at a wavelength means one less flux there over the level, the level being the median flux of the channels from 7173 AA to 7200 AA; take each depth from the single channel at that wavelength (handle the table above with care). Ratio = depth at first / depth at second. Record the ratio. -11.0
